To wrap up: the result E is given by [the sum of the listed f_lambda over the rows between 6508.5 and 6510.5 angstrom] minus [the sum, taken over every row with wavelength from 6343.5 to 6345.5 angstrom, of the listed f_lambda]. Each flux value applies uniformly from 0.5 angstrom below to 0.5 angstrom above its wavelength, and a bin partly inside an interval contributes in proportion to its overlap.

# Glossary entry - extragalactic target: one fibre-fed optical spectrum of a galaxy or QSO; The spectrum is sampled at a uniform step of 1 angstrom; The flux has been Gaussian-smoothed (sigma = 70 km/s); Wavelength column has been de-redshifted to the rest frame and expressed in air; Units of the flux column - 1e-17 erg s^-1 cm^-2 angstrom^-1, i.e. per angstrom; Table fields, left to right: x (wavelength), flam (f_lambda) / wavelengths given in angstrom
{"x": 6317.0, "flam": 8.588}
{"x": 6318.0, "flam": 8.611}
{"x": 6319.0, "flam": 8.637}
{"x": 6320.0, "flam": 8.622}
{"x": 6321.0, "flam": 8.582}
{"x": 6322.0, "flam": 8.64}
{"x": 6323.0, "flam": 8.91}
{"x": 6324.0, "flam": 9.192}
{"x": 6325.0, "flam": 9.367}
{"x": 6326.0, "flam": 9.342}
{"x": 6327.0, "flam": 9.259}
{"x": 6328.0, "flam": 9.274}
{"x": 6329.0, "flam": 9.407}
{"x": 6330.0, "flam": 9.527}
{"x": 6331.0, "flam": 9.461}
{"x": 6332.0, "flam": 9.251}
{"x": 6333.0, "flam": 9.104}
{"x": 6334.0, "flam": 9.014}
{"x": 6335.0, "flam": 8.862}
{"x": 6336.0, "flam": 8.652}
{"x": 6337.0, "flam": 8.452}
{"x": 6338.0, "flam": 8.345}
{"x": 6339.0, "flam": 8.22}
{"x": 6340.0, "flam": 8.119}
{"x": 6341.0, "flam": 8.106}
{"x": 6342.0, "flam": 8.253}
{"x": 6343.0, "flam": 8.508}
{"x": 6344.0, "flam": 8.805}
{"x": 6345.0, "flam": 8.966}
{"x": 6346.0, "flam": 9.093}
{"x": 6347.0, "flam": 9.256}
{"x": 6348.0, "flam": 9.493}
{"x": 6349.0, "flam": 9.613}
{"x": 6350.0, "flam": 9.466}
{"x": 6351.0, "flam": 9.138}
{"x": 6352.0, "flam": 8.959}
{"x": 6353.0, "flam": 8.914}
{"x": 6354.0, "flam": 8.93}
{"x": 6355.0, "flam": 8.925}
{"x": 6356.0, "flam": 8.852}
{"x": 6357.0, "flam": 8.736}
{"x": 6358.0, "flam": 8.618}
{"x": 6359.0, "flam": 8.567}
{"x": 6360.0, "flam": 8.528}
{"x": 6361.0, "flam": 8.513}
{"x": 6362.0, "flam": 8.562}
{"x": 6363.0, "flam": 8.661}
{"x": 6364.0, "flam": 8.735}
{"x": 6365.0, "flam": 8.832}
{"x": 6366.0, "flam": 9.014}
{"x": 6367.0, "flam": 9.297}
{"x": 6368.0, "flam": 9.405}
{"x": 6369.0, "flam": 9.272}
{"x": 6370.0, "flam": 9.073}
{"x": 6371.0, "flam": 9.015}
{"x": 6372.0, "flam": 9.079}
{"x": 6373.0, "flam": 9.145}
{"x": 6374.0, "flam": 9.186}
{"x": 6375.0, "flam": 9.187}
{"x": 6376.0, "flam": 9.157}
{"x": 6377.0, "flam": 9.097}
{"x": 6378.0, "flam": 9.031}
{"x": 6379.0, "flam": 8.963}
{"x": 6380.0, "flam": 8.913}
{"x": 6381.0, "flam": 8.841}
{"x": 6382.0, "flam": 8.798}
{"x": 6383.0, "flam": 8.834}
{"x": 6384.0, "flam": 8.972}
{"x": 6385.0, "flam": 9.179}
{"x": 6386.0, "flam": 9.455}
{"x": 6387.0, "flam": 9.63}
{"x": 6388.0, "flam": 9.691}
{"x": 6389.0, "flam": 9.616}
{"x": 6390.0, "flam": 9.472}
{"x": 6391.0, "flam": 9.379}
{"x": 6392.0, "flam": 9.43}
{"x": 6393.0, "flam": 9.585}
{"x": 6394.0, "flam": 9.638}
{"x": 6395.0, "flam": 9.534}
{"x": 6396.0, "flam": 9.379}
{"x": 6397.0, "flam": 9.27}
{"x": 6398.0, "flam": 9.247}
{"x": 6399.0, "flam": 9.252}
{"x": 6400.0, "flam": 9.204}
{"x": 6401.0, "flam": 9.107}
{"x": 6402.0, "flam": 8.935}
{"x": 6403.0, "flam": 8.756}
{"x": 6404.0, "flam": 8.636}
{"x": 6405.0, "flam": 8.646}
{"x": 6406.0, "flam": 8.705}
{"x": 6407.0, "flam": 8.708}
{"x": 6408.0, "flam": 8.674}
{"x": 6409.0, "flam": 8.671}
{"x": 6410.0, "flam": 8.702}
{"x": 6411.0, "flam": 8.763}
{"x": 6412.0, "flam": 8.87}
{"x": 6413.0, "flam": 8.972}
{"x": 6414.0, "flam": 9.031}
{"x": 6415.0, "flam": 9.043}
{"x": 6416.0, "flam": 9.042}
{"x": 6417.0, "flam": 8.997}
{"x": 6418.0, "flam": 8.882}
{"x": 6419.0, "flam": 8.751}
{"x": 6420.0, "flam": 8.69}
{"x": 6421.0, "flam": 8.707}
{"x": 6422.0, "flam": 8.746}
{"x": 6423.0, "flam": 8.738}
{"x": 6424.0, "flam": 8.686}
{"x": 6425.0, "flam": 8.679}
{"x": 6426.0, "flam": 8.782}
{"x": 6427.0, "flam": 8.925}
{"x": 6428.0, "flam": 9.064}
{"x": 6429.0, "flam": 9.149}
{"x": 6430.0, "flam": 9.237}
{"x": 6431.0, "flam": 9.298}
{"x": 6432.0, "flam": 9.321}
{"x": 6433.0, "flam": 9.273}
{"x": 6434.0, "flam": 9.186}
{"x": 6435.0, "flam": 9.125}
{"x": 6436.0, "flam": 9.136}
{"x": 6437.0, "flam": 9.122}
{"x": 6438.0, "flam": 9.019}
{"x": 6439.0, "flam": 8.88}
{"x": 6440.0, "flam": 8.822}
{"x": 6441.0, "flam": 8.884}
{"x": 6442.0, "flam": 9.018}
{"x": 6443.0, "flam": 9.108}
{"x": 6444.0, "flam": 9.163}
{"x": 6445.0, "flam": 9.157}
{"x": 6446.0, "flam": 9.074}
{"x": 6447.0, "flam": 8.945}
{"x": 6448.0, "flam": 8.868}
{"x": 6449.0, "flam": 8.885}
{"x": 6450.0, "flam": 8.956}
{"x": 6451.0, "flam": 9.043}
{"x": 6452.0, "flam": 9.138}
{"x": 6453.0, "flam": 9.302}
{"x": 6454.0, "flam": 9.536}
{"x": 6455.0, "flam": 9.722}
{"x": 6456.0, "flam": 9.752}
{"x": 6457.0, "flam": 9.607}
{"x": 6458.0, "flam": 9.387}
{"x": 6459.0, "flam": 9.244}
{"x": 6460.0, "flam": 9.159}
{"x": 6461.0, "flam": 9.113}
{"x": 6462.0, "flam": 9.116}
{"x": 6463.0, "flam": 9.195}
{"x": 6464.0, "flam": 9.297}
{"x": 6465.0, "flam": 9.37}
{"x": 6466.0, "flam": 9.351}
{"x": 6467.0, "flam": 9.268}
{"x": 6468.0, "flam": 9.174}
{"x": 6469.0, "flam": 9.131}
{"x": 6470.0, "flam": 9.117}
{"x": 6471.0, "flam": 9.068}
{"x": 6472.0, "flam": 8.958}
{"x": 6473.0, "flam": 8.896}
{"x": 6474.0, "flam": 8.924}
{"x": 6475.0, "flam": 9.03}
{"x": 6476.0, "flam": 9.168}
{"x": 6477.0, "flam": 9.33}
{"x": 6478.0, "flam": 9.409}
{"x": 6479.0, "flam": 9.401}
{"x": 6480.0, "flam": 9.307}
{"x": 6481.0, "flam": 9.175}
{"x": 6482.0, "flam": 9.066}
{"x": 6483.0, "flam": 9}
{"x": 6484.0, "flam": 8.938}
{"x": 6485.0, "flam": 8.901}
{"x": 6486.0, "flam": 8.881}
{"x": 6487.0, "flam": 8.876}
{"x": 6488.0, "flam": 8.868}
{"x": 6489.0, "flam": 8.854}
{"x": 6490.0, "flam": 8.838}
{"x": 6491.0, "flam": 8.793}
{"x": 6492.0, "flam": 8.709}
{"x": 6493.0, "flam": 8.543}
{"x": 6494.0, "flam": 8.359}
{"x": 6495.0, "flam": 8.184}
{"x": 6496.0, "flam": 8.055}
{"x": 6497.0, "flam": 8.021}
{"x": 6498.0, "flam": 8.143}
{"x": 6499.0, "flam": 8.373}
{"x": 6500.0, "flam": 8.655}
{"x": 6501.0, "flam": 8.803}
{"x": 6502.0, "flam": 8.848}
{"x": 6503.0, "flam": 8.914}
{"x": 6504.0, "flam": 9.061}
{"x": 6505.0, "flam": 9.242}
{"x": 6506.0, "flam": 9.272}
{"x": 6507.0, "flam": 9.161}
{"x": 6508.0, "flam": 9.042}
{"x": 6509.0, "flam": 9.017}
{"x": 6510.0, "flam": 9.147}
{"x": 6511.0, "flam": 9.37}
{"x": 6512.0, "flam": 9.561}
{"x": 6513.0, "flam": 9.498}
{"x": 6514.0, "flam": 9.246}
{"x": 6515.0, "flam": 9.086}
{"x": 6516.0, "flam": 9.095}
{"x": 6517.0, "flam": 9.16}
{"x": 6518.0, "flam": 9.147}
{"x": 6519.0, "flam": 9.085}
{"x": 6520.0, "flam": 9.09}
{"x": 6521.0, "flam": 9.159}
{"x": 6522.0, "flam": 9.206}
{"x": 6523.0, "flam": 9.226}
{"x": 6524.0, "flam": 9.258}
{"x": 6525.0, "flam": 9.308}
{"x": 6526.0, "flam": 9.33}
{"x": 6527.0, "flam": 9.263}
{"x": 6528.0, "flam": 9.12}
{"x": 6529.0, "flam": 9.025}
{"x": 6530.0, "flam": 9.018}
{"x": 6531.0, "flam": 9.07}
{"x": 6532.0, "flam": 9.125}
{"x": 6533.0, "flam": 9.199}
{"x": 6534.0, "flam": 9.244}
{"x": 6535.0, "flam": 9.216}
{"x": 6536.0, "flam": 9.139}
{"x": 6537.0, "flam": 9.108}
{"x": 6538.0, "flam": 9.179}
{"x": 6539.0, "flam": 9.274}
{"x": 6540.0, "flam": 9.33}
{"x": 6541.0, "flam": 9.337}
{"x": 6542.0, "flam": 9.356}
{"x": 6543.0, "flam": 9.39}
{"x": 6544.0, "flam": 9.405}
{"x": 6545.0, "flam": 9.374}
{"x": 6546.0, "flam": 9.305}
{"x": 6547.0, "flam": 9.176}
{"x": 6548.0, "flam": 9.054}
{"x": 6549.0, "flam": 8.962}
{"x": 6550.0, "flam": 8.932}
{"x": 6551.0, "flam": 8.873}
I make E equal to 0.4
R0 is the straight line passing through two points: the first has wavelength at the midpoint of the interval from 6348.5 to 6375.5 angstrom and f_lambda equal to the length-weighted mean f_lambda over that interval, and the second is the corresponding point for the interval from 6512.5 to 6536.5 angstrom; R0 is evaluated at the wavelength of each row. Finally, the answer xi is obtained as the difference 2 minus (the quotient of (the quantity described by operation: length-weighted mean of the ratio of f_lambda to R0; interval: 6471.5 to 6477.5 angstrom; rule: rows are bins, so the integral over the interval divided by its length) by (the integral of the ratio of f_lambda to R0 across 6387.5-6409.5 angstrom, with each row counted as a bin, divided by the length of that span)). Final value 1.02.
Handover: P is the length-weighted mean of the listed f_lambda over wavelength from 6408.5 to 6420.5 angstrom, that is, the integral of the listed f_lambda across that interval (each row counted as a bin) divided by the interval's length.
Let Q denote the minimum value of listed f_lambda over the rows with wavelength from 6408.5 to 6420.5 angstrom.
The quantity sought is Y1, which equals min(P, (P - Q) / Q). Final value 0.023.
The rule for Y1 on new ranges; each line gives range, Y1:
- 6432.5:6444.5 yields 0.027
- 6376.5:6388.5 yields 0.036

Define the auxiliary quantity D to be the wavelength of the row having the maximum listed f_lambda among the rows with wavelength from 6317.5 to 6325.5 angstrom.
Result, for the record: 6325.0 angstrom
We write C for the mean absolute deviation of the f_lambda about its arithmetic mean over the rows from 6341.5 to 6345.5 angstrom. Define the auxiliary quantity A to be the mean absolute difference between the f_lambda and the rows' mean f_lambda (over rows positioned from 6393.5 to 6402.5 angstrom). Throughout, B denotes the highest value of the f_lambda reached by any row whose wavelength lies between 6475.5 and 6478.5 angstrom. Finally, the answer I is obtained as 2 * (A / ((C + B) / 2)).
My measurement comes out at 0.064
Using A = 0.15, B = 9.409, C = 0.25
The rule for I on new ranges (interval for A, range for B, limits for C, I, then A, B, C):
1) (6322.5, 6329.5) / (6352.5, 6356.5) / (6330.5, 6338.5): 0.049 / 0.11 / 8.93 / 0.31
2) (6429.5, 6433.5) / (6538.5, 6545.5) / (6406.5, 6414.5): 0.011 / 0.03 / 9.405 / 0.12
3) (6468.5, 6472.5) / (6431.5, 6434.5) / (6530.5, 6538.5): 0.024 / 0.06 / 9.321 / 0.05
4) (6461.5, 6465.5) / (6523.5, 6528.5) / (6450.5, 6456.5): 0.037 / 0.09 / 9.33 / 0.25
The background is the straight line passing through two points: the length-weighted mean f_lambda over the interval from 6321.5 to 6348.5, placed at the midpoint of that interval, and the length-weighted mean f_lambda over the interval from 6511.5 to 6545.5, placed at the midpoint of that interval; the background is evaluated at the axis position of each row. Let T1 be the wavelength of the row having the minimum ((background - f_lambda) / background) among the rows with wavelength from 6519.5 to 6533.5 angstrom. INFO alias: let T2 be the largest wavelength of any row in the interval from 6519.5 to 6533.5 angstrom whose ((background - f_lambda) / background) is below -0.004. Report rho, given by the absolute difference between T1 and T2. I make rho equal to 1 angstrom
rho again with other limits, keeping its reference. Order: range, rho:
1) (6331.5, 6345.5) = 2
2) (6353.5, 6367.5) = 0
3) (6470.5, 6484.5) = 2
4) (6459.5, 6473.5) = 3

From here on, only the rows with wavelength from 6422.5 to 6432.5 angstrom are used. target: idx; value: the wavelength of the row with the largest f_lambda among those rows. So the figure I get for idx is 6432.0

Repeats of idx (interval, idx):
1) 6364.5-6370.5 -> 6368.0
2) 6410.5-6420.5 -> 6415.0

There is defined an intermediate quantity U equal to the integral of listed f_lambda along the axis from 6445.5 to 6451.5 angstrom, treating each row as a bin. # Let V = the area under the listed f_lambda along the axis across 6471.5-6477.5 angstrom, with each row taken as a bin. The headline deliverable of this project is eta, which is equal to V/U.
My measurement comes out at 1.01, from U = 53.8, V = 54.3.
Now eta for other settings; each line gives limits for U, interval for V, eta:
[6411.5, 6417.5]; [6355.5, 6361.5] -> 0.96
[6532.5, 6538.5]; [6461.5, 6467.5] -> 1.01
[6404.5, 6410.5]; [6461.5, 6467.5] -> 1.07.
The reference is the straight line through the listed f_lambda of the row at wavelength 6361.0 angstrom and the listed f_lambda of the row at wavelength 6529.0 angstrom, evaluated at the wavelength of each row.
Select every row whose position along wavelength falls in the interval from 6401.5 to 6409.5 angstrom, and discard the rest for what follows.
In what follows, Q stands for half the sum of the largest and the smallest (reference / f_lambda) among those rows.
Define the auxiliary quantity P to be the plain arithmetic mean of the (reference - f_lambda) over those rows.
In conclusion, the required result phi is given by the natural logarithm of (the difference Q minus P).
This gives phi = 0.05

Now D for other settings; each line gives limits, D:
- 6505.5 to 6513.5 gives 6512.0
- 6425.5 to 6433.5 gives 6432.0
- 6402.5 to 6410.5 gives 6403.0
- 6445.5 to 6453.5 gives 6453.0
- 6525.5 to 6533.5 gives 6526.0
